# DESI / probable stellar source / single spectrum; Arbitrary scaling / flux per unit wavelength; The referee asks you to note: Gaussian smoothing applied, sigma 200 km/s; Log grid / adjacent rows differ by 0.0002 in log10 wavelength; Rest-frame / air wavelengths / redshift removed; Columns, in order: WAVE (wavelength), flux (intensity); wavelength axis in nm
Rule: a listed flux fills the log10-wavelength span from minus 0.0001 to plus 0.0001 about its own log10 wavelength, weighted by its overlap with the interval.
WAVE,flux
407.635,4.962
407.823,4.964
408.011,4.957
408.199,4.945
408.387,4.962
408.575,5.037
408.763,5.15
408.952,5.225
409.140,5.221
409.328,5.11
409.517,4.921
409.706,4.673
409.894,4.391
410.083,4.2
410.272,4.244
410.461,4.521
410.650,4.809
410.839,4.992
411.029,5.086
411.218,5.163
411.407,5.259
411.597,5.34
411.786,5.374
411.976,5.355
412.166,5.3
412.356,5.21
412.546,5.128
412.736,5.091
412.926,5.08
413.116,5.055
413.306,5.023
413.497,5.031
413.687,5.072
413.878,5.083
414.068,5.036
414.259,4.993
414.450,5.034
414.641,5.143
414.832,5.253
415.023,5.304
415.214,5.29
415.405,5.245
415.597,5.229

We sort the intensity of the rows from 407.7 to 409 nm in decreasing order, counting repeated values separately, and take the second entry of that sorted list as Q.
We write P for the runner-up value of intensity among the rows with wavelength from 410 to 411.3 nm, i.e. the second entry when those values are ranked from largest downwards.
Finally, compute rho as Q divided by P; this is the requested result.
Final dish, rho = 1.01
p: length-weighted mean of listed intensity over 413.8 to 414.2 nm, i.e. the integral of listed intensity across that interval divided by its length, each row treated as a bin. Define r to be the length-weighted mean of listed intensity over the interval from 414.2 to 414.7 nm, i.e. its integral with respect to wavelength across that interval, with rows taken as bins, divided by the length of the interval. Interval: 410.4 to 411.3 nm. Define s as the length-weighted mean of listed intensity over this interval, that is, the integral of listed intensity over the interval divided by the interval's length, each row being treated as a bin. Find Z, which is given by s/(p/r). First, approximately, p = 5.06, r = 5.1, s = 4.92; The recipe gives 4.9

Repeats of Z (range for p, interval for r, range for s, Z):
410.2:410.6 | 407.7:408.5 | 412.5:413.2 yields 5.7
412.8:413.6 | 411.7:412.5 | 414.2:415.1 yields 5.4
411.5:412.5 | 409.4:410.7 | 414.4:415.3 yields 4.5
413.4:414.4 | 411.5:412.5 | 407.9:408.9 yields 5.3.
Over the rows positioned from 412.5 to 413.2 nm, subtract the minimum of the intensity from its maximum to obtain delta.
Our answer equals 0.07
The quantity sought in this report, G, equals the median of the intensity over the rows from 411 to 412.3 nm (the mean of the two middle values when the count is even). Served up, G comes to 5.30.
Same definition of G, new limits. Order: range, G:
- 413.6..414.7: 5.05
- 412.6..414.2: 5.06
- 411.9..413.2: 5.13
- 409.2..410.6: 4.52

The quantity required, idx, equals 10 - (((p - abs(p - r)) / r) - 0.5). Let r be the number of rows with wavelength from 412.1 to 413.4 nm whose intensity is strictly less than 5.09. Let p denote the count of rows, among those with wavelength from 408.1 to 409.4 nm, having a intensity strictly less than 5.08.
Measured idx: 9.5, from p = 3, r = 3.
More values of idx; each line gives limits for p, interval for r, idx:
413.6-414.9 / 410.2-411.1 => 9.9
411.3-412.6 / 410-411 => 11.5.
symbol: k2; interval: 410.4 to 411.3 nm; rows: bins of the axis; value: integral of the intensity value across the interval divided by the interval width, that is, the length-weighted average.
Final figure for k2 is 4.924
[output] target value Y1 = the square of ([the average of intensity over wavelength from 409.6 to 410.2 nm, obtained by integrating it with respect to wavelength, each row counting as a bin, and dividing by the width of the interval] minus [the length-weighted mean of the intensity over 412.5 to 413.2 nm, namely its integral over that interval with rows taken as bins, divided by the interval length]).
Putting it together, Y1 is 0.441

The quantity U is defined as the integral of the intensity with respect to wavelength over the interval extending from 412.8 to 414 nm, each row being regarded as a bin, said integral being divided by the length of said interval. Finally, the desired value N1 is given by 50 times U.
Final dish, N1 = 253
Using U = 5.06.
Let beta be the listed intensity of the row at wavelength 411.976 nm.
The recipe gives 5.355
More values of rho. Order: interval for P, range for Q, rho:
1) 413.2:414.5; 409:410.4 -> 1.01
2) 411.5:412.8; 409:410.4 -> 0.95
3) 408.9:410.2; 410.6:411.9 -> 1.02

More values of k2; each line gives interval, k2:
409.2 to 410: 4.786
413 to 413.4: 5.047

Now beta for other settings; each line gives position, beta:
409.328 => 5.11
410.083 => 4.2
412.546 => 5.128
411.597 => 5.34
